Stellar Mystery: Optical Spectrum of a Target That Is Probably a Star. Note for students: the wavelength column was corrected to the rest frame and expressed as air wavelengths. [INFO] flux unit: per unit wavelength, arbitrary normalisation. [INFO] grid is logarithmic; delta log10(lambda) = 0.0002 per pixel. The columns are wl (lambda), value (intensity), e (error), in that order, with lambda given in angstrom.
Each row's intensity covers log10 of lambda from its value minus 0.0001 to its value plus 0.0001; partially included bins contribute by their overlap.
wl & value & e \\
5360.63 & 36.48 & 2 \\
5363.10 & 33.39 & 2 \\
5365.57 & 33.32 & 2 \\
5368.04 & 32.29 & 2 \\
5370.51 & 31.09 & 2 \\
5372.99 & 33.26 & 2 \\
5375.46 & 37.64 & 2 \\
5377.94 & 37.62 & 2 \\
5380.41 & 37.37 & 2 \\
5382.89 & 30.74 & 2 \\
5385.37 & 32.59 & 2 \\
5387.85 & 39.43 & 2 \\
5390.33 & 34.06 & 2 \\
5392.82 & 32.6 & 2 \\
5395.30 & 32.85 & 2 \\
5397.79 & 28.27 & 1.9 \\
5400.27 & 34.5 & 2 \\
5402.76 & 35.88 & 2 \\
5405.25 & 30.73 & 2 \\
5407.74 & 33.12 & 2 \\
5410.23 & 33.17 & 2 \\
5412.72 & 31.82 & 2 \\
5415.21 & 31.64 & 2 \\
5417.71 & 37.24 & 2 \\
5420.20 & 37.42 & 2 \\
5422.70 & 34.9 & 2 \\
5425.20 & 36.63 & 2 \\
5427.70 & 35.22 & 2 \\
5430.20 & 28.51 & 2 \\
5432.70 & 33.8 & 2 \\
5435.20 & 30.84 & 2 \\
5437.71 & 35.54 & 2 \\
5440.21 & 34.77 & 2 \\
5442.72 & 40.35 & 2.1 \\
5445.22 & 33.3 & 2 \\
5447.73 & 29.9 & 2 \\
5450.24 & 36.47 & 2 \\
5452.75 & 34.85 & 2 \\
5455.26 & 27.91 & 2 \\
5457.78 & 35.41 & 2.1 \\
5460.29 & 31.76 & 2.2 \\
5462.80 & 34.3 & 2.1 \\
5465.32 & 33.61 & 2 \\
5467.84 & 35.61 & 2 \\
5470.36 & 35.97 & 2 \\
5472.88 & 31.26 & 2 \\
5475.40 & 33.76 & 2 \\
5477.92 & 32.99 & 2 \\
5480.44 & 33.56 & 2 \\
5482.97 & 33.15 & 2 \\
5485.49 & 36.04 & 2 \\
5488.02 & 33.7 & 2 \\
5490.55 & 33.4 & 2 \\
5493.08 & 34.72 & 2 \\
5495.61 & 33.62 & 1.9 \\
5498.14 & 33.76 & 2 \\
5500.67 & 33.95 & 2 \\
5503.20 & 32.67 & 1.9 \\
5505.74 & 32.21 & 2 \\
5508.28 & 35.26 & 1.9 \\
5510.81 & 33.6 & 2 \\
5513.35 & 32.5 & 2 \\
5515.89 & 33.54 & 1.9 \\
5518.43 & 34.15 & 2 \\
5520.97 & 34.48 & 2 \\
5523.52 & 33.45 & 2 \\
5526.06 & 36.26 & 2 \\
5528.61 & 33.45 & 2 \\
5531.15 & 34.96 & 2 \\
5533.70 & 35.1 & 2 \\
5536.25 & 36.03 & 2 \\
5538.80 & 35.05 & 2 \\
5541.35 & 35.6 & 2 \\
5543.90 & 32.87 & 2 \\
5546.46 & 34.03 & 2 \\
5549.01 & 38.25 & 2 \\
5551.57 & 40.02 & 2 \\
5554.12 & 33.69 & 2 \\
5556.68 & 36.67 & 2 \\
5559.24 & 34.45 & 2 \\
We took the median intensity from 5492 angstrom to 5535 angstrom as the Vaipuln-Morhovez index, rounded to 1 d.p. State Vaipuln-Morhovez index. 33.8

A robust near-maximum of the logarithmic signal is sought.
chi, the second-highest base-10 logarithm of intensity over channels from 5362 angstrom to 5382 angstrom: 1.575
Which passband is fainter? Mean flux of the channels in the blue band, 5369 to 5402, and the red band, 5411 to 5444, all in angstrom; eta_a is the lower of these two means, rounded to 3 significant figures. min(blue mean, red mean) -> 34.0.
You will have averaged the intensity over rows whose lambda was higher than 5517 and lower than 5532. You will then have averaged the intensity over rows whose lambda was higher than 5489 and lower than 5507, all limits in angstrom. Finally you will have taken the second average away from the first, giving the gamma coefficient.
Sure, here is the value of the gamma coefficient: 1.0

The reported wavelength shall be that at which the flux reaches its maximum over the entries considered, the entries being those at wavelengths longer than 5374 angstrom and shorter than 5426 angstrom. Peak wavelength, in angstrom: 5387.85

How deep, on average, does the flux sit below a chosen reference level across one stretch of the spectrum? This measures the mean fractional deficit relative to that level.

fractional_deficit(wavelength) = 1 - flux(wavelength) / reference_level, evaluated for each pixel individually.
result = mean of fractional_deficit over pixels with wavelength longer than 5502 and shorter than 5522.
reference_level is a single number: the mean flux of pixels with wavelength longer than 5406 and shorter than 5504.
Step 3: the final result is 0.009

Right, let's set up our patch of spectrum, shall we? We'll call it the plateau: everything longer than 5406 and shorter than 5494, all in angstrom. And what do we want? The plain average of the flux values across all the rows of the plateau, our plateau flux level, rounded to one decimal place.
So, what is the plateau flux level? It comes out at 33.9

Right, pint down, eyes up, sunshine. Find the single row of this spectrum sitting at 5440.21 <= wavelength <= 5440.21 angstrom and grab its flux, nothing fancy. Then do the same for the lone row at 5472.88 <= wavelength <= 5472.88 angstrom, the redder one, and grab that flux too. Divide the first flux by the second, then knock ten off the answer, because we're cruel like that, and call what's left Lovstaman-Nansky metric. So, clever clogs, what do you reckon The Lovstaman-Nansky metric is -8.89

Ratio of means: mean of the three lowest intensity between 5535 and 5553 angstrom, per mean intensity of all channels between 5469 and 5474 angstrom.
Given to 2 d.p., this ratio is 1.01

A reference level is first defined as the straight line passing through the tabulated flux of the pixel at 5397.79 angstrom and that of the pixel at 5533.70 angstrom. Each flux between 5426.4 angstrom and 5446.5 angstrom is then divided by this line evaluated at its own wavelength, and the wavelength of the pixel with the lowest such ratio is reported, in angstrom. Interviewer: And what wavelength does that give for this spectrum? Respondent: 5430.20 angstrom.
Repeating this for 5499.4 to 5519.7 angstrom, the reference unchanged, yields 5513.35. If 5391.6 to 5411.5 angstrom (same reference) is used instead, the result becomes 5397.79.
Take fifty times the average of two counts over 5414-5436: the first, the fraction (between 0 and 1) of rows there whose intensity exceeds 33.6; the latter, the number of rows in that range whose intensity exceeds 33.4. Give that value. 167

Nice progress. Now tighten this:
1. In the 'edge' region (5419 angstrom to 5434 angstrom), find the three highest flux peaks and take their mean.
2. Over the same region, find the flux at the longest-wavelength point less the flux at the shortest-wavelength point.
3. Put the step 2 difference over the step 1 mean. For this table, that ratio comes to -0.10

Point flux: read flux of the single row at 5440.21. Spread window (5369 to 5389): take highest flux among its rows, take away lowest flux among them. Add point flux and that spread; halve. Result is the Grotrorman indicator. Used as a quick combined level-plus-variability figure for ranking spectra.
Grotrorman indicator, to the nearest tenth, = 21.7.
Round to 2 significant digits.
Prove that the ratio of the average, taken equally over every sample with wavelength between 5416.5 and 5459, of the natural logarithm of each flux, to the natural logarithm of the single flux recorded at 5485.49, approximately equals 0.98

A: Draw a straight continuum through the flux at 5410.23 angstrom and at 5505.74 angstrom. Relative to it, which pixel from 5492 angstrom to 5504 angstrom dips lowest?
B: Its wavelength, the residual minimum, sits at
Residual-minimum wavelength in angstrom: 5503.20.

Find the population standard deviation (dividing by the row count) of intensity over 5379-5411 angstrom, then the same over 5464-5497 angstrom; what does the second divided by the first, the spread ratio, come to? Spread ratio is 0.5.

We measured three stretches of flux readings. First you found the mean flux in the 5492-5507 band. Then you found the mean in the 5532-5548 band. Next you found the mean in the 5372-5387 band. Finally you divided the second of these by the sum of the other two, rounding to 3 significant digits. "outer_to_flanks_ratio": 0.509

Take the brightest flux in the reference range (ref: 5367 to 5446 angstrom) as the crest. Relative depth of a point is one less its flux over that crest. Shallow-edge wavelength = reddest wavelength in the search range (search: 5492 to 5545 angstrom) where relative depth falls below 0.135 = 5541.35 angstrom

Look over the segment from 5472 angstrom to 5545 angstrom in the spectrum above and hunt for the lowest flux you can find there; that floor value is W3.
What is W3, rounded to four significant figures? 31.26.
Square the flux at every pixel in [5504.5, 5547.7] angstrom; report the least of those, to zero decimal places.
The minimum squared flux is 1037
